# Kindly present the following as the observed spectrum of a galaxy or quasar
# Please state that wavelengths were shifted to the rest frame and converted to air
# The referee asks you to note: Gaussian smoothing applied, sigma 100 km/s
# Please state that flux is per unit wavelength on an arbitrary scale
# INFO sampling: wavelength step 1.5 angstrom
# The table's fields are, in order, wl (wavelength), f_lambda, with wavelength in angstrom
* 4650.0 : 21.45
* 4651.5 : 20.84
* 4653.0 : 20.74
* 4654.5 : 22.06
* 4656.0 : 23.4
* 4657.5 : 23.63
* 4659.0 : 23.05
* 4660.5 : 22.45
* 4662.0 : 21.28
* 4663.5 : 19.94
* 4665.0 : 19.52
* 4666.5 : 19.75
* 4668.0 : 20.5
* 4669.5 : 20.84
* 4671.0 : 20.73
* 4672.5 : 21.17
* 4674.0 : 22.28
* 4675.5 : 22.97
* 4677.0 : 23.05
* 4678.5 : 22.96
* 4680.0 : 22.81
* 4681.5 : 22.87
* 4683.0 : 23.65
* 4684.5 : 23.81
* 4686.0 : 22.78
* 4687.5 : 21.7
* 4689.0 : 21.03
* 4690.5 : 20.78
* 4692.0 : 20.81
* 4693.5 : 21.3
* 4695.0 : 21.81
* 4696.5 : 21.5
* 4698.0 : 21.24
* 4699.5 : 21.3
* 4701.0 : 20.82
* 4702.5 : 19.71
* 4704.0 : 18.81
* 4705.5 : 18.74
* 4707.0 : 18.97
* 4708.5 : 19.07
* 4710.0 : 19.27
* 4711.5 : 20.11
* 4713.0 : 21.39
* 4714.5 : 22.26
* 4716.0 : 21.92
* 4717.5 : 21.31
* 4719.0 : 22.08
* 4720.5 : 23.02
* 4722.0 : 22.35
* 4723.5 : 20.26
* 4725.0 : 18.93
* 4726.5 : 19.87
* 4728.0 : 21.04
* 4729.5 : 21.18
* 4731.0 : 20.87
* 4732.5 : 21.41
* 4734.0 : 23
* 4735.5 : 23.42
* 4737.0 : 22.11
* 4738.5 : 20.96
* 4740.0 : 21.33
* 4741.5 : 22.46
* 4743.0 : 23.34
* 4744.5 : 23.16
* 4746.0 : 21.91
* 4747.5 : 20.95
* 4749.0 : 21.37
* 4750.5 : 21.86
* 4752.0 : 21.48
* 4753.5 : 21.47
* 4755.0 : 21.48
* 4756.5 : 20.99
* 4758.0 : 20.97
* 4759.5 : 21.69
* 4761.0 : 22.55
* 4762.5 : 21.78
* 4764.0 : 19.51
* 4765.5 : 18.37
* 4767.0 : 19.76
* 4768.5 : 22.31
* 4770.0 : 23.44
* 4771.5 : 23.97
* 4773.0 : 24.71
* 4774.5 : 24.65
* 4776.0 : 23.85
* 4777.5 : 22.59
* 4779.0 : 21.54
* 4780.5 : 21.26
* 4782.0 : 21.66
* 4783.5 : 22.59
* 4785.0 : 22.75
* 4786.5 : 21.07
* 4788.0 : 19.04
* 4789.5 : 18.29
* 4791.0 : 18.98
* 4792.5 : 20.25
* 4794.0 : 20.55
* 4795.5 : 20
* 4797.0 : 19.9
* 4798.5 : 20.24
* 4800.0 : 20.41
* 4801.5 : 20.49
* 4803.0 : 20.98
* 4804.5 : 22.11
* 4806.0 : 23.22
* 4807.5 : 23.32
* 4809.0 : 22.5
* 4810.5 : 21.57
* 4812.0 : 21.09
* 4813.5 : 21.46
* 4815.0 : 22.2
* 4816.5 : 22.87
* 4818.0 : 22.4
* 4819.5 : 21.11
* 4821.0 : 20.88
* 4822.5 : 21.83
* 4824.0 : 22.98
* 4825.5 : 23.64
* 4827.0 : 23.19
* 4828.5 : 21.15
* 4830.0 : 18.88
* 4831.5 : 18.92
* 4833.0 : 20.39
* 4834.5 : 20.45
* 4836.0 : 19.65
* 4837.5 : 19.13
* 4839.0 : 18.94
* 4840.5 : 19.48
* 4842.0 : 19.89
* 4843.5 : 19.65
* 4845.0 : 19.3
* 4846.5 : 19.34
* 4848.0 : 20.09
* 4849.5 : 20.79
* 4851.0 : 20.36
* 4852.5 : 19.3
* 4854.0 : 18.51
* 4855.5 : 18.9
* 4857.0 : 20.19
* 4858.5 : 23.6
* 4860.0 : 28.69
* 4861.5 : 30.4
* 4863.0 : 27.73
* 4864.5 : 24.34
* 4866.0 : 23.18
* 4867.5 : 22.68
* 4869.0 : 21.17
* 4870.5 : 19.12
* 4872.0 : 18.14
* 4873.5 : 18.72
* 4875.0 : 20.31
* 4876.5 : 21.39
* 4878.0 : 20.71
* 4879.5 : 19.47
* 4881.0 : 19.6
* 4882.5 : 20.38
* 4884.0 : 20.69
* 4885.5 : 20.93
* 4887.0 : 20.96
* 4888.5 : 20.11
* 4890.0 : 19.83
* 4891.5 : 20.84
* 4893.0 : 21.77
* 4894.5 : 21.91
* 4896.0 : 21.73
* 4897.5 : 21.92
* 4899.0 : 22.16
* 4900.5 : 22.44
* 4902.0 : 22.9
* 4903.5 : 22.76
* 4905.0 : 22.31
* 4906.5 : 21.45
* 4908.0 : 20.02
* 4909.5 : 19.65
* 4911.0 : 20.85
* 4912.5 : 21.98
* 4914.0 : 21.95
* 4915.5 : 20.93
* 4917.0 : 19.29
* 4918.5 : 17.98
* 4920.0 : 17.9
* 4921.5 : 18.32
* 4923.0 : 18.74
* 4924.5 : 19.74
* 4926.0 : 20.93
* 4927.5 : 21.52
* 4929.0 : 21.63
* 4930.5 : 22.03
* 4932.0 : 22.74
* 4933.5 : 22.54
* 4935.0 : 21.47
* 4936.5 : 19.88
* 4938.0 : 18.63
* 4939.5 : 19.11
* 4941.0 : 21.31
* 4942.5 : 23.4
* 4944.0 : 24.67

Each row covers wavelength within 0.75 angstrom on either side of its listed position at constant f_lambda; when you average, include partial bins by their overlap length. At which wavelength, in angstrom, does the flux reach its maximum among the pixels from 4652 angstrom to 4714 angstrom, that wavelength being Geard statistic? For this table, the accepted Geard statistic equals 4684.5 angstrom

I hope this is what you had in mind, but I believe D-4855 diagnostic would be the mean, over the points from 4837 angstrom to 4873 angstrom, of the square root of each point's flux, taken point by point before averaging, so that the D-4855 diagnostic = 4.61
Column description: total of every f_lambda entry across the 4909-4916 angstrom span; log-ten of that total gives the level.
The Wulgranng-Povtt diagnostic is 2.023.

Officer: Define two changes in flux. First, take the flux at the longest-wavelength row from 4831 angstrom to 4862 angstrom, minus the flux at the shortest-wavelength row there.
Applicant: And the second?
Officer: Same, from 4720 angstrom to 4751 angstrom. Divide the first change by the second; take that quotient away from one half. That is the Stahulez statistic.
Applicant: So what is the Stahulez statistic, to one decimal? 10.4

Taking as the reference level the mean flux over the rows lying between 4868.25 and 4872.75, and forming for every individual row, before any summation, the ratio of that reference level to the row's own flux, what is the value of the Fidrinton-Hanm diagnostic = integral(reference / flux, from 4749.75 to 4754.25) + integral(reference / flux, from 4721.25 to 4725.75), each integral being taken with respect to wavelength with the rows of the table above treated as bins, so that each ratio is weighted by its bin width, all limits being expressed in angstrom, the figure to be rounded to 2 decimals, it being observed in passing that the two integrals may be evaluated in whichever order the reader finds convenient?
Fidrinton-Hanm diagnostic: 8.35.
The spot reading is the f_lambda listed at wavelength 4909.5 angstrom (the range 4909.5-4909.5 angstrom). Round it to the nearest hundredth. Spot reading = 19.65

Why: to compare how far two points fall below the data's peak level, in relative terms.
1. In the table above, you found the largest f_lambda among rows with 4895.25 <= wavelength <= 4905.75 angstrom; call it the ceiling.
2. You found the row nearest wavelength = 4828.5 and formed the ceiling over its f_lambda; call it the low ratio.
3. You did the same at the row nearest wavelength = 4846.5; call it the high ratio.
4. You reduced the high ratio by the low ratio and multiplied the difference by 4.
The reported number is 0.41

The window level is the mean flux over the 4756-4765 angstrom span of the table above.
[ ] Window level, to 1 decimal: 21.2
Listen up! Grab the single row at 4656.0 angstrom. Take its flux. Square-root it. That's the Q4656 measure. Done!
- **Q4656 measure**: 4.84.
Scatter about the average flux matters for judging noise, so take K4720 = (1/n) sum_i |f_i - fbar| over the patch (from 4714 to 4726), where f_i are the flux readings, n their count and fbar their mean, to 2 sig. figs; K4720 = 1.0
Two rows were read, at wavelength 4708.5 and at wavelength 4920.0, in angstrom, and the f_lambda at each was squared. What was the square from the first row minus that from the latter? 43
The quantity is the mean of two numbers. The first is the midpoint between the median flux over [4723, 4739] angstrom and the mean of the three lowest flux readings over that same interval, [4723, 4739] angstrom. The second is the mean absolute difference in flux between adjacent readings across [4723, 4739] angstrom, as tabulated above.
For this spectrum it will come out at 10.6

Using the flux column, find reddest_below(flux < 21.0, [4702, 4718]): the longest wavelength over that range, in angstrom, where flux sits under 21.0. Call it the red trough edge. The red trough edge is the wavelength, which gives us 4711.5 angstrom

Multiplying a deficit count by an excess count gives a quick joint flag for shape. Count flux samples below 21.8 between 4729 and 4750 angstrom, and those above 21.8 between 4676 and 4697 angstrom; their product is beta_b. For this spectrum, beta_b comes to 56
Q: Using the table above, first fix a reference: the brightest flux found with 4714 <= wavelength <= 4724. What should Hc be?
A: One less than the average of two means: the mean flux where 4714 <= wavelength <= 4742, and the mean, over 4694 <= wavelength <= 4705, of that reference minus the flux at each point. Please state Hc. 10.9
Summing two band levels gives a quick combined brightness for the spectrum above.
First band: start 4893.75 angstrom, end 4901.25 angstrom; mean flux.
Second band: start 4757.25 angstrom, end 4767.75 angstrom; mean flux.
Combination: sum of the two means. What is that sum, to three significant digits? 42.7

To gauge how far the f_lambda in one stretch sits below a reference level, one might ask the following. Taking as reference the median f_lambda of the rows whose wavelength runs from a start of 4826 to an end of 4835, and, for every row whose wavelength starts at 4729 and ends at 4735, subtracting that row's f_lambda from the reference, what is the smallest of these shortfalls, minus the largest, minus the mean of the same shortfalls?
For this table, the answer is -1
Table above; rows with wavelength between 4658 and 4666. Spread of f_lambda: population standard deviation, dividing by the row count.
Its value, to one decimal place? 1.4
